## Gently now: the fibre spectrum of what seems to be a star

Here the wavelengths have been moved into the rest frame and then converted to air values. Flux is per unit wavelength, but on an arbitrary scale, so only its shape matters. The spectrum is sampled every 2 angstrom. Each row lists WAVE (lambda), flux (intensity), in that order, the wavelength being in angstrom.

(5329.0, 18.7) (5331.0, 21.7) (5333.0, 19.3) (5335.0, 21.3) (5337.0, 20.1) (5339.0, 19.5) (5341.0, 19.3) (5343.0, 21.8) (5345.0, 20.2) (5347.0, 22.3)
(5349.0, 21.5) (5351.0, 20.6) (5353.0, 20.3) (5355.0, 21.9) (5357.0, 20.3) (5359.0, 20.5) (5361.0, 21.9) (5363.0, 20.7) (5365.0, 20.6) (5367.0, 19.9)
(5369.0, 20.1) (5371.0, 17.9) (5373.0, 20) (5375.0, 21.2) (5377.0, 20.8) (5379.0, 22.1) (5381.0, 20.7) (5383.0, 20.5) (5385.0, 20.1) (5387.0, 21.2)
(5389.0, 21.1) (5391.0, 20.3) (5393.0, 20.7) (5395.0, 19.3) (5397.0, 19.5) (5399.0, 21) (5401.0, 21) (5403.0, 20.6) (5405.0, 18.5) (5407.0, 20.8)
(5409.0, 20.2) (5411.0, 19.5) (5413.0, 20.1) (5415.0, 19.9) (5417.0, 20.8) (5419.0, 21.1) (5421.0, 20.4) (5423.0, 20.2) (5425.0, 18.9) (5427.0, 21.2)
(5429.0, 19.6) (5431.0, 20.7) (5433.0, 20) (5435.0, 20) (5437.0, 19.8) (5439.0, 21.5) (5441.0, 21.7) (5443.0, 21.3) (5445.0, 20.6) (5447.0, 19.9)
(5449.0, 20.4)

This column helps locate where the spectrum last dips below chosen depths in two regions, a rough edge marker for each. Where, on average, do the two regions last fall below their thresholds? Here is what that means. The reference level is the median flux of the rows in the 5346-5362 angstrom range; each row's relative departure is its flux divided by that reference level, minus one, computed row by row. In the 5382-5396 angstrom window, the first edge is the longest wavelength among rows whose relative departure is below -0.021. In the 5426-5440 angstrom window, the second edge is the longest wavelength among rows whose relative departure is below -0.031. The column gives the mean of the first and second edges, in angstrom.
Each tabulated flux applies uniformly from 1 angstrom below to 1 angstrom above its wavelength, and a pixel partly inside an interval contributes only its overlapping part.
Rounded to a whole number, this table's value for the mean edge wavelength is 5416 angstrom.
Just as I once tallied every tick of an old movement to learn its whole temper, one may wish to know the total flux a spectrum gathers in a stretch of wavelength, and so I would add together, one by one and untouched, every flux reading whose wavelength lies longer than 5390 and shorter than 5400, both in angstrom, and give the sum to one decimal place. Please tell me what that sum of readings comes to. 100.8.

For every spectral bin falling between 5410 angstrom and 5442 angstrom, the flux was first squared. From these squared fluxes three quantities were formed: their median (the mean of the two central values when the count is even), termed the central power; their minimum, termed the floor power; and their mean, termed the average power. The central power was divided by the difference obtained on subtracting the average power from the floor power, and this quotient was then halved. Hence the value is -3.6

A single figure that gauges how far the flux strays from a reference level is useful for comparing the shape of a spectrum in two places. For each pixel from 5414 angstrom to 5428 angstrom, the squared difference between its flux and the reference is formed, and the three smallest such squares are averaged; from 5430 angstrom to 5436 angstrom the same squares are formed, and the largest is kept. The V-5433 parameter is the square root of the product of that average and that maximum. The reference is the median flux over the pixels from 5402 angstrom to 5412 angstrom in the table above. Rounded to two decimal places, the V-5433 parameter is 0.10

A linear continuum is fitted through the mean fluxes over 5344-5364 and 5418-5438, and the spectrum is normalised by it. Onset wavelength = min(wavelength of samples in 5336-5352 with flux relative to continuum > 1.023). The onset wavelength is 5343.0 angstrom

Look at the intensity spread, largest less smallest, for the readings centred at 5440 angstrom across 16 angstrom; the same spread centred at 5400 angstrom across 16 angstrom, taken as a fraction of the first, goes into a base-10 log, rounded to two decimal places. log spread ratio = 0.12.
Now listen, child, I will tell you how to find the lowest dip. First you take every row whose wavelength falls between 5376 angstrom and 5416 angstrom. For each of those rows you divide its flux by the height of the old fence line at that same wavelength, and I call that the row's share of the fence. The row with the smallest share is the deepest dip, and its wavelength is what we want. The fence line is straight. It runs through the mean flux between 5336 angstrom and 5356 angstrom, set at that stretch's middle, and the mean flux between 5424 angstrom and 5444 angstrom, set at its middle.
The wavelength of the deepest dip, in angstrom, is 5405.0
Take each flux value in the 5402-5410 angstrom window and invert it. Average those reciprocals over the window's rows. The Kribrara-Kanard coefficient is 0.0500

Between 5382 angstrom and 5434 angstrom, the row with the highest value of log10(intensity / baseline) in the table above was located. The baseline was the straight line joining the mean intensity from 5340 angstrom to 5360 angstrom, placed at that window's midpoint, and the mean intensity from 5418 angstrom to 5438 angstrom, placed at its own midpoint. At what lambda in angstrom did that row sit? 5427.0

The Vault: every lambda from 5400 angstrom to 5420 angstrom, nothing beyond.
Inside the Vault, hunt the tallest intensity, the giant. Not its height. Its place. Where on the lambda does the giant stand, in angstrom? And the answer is 5419.0 angstrom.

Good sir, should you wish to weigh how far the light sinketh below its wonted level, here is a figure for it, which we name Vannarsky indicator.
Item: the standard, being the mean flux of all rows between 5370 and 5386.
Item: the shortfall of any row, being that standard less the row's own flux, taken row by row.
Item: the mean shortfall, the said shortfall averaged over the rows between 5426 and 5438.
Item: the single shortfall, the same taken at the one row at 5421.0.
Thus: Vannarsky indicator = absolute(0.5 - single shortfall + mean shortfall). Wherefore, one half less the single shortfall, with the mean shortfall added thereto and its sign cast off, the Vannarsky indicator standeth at 0.7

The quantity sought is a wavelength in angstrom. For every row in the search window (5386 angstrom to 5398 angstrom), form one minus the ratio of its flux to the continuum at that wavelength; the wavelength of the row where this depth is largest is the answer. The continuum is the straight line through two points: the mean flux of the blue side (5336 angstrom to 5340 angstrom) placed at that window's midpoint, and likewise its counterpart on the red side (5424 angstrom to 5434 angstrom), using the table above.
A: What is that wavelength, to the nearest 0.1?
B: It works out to 5395.0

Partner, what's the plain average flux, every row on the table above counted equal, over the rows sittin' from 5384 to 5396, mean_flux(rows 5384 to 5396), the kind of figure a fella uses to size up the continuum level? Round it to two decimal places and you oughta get 20.45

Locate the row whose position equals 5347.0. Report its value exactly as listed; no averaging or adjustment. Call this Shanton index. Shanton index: 22.3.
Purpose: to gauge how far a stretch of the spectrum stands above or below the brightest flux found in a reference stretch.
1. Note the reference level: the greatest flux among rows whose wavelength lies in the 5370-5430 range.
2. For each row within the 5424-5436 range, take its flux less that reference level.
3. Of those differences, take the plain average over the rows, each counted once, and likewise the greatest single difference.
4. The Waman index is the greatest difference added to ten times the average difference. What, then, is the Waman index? -21.2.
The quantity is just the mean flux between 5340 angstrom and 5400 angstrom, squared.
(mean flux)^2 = 425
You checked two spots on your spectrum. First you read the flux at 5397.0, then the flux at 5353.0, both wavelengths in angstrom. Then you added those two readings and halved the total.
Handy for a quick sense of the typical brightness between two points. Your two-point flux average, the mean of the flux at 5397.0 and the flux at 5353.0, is 19.9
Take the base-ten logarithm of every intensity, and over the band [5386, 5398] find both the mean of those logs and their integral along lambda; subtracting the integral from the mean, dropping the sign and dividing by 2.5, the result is 5.756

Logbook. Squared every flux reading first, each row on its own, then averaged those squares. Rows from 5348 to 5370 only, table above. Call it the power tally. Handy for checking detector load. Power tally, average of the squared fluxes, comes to 431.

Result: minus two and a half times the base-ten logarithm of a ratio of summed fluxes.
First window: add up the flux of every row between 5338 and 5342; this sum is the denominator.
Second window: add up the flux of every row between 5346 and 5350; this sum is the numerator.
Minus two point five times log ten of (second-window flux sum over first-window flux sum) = -0.13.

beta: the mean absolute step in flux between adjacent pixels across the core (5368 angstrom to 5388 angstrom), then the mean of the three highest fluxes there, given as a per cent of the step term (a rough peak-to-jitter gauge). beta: 1879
